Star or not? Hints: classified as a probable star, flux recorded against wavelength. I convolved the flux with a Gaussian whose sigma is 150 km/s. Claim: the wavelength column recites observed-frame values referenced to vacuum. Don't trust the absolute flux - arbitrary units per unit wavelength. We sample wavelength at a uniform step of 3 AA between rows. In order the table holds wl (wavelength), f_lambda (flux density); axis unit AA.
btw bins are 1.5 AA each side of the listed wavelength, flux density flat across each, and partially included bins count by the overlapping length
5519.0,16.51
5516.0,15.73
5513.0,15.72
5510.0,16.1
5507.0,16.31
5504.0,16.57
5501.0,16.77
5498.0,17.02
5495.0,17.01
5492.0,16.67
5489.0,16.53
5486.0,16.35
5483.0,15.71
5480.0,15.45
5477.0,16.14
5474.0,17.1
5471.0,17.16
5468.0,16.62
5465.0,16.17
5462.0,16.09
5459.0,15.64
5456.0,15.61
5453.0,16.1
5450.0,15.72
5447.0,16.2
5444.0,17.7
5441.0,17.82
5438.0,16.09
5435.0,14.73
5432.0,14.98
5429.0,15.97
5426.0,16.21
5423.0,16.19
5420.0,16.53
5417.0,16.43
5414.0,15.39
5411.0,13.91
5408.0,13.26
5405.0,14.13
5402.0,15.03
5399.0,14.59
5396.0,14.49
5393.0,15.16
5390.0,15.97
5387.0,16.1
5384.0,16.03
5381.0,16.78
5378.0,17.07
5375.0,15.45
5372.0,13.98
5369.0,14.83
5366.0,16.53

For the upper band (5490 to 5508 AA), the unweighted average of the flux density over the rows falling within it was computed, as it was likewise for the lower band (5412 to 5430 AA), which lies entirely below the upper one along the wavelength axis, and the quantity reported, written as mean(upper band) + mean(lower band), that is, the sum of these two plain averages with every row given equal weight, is 32.8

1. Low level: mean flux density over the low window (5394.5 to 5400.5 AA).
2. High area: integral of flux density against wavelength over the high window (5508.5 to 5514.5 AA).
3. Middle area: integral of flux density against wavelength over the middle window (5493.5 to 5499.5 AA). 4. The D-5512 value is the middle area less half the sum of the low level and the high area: 47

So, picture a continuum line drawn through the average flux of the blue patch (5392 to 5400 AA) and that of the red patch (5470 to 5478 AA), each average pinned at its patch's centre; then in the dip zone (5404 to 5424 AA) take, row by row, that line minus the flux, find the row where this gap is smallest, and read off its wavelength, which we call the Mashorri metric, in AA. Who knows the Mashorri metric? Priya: 5420.0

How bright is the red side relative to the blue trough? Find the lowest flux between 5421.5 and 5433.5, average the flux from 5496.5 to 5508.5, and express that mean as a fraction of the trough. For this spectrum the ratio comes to 1.11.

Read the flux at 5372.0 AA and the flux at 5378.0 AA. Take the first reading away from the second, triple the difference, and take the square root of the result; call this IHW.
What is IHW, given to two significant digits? 3.0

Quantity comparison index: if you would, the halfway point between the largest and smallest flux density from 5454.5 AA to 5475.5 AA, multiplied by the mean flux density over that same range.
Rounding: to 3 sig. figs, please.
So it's 268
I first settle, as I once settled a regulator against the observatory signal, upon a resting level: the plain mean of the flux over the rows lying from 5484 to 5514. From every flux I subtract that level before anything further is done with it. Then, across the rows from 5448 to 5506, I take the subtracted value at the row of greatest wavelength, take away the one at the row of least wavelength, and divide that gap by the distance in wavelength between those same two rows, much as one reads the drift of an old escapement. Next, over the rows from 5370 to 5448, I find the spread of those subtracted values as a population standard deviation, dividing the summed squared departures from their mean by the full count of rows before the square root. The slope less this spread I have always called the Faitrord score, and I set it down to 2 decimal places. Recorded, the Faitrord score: -1.12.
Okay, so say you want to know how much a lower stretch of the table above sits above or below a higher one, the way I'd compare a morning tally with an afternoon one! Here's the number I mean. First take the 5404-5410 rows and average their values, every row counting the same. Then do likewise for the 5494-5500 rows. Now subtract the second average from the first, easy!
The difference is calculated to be -3.3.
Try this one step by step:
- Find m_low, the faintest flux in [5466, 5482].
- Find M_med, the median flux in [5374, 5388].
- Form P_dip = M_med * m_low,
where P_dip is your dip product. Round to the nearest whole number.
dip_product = 249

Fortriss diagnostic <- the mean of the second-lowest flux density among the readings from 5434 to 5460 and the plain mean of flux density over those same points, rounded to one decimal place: 15.9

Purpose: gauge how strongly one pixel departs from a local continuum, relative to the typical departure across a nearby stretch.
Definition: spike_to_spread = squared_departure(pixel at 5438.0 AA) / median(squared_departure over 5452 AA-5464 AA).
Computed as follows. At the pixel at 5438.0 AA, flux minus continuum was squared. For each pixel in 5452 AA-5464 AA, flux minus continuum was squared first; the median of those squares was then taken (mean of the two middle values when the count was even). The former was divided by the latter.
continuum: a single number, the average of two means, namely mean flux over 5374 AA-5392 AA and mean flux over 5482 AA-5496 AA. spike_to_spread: 0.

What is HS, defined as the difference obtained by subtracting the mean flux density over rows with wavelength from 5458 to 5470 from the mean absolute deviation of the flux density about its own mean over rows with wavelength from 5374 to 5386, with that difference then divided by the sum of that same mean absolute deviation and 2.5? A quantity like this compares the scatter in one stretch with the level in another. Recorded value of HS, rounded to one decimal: -5.0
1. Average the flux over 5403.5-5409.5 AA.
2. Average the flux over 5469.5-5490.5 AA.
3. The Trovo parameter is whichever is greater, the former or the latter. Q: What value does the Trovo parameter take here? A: 16.3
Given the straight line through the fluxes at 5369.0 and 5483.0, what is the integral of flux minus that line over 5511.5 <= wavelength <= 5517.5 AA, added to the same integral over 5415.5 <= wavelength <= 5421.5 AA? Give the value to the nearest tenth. 6.2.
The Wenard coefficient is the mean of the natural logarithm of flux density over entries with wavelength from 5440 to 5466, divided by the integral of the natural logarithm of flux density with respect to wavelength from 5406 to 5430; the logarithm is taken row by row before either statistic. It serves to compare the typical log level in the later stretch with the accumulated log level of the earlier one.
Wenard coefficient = 0.043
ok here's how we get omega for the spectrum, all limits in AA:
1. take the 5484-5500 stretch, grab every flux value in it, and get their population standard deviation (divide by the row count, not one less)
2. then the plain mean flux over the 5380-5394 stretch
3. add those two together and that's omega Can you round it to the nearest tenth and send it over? 16.3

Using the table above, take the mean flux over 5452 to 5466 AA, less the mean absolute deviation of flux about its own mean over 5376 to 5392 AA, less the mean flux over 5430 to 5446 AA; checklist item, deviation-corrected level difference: -0.77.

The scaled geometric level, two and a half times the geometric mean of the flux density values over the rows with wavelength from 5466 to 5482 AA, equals 41.2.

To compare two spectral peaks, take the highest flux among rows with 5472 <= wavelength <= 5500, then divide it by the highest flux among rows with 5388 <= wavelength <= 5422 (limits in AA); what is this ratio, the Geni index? 1.03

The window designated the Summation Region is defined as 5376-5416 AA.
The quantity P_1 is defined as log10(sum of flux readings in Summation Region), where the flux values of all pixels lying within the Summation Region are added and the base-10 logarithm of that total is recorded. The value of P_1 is 2.30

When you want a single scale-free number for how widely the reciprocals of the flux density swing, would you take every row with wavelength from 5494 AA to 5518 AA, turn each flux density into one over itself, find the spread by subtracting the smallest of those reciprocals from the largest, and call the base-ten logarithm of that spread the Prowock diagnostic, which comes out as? -2.3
